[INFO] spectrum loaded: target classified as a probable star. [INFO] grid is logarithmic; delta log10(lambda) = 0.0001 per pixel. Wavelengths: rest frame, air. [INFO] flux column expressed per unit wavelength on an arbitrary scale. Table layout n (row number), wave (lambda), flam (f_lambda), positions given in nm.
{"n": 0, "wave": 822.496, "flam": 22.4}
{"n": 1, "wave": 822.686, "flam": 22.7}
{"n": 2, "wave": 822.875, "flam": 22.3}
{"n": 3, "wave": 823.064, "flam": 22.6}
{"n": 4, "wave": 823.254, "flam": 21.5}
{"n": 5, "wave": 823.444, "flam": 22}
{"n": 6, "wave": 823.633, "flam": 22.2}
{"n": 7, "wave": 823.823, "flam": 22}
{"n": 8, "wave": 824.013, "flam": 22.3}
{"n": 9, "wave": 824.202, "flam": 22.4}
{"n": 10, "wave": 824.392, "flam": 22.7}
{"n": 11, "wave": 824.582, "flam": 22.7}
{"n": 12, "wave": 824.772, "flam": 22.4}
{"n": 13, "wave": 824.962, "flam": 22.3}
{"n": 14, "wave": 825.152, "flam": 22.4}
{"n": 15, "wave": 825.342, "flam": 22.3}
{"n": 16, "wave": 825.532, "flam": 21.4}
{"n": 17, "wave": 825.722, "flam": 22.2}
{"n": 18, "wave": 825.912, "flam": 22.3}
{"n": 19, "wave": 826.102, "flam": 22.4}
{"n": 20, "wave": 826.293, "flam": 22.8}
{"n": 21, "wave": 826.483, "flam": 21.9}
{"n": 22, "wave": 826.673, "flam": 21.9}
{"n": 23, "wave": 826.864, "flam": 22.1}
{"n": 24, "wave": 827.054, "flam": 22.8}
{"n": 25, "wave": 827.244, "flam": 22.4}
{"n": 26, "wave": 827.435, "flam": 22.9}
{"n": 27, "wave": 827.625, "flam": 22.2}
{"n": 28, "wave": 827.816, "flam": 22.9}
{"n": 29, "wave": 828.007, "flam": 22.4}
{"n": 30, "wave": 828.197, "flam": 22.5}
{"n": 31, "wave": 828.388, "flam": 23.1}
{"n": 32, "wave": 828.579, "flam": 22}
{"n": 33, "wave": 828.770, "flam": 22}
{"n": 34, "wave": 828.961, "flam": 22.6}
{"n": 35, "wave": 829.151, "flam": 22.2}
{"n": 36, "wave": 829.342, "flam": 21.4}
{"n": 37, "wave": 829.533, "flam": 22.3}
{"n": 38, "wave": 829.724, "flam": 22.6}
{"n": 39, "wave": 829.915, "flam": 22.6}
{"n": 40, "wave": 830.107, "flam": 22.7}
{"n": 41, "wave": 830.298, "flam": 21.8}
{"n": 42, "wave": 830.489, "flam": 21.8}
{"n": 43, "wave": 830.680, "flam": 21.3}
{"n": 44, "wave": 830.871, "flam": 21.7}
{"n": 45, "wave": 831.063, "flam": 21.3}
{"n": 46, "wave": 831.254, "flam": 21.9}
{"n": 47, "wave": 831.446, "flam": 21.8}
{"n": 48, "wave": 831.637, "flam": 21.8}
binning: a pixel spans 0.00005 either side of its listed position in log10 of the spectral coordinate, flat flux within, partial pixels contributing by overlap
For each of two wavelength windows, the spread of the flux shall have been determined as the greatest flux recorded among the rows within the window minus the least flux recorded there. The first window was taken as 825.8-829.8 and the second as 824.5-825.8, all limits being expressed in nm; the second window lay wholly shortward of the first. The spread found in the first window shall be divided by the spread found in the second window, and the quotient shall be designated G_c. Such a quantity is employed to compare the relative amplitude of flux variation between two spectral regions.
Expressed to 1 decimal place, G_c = 1.3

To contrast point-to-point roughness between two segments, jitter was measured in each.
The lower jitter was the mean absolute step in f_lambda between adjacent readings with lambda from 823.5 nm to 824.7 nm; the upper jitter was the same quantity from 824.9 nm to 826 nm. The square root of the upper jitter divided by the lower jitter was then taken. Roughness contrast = 1.49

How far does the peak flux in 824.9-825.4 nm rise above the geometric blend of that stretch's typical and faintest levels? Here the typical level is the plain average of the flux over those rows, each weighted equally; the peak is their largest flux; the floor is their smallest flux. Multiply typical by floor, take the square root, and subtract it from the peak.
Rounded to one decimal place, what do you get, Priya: 0.1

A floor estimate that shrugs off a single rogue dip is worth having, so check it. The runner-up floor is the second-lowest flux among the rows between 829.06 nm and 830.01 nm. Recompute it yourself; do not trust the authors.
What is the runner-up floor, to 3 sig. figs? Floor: 22.2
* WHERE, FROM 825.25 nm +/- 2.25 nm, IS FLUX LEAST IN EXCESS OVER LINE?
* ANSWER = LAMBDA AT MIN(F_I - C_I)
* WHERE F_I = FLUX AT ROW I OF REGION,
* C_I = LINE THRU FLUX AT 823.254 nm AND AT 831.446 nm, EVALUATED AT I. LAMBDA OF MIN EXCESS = 825.532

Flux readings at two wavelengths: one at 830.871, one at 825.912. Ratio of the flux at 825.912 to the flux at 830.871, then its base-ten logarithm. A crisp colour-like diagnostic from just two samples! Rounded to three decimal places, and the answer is 0.012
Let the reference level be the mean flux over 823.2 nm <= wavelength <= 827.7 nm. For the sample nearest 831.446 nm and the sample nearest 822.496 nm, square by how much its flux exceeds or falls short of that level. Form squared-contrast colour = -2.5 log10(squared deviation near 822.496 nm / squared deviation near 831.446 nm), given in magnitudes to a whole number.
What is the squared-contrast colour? 3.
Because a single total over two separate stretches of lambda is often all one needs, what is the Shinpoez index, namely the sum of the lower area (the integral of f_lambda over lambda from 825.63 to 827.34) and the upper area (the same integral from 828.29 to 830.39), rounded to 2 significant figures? 85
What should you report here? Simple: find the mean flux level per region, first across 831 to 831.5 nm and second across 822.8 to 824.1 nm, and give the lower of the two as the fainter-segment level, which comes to 21.7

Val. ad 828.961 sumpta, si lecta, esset 22.6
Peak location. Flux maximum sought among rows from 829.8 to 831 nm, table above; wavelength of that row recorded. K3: 830.107 nm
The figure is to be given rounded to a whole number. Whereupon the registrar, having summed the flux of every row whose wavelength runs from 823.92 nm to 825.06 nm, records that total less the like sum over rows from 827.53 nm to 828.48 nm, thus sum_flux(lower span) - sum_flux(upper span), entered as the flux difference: 22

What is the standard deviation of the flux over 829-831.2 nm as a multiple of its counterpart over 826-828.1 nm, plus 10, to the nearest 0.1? 11.4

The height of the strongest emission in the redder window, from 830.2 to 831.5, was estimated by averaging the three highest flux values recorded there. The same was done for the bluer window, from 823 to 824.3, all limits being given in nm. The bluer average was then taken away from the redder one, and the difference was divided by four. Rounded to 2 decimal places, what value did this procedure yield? -0.15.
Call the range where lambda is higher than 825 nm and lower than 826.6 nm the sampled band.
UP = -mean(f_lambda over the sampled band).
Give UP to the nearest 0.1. -22.2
